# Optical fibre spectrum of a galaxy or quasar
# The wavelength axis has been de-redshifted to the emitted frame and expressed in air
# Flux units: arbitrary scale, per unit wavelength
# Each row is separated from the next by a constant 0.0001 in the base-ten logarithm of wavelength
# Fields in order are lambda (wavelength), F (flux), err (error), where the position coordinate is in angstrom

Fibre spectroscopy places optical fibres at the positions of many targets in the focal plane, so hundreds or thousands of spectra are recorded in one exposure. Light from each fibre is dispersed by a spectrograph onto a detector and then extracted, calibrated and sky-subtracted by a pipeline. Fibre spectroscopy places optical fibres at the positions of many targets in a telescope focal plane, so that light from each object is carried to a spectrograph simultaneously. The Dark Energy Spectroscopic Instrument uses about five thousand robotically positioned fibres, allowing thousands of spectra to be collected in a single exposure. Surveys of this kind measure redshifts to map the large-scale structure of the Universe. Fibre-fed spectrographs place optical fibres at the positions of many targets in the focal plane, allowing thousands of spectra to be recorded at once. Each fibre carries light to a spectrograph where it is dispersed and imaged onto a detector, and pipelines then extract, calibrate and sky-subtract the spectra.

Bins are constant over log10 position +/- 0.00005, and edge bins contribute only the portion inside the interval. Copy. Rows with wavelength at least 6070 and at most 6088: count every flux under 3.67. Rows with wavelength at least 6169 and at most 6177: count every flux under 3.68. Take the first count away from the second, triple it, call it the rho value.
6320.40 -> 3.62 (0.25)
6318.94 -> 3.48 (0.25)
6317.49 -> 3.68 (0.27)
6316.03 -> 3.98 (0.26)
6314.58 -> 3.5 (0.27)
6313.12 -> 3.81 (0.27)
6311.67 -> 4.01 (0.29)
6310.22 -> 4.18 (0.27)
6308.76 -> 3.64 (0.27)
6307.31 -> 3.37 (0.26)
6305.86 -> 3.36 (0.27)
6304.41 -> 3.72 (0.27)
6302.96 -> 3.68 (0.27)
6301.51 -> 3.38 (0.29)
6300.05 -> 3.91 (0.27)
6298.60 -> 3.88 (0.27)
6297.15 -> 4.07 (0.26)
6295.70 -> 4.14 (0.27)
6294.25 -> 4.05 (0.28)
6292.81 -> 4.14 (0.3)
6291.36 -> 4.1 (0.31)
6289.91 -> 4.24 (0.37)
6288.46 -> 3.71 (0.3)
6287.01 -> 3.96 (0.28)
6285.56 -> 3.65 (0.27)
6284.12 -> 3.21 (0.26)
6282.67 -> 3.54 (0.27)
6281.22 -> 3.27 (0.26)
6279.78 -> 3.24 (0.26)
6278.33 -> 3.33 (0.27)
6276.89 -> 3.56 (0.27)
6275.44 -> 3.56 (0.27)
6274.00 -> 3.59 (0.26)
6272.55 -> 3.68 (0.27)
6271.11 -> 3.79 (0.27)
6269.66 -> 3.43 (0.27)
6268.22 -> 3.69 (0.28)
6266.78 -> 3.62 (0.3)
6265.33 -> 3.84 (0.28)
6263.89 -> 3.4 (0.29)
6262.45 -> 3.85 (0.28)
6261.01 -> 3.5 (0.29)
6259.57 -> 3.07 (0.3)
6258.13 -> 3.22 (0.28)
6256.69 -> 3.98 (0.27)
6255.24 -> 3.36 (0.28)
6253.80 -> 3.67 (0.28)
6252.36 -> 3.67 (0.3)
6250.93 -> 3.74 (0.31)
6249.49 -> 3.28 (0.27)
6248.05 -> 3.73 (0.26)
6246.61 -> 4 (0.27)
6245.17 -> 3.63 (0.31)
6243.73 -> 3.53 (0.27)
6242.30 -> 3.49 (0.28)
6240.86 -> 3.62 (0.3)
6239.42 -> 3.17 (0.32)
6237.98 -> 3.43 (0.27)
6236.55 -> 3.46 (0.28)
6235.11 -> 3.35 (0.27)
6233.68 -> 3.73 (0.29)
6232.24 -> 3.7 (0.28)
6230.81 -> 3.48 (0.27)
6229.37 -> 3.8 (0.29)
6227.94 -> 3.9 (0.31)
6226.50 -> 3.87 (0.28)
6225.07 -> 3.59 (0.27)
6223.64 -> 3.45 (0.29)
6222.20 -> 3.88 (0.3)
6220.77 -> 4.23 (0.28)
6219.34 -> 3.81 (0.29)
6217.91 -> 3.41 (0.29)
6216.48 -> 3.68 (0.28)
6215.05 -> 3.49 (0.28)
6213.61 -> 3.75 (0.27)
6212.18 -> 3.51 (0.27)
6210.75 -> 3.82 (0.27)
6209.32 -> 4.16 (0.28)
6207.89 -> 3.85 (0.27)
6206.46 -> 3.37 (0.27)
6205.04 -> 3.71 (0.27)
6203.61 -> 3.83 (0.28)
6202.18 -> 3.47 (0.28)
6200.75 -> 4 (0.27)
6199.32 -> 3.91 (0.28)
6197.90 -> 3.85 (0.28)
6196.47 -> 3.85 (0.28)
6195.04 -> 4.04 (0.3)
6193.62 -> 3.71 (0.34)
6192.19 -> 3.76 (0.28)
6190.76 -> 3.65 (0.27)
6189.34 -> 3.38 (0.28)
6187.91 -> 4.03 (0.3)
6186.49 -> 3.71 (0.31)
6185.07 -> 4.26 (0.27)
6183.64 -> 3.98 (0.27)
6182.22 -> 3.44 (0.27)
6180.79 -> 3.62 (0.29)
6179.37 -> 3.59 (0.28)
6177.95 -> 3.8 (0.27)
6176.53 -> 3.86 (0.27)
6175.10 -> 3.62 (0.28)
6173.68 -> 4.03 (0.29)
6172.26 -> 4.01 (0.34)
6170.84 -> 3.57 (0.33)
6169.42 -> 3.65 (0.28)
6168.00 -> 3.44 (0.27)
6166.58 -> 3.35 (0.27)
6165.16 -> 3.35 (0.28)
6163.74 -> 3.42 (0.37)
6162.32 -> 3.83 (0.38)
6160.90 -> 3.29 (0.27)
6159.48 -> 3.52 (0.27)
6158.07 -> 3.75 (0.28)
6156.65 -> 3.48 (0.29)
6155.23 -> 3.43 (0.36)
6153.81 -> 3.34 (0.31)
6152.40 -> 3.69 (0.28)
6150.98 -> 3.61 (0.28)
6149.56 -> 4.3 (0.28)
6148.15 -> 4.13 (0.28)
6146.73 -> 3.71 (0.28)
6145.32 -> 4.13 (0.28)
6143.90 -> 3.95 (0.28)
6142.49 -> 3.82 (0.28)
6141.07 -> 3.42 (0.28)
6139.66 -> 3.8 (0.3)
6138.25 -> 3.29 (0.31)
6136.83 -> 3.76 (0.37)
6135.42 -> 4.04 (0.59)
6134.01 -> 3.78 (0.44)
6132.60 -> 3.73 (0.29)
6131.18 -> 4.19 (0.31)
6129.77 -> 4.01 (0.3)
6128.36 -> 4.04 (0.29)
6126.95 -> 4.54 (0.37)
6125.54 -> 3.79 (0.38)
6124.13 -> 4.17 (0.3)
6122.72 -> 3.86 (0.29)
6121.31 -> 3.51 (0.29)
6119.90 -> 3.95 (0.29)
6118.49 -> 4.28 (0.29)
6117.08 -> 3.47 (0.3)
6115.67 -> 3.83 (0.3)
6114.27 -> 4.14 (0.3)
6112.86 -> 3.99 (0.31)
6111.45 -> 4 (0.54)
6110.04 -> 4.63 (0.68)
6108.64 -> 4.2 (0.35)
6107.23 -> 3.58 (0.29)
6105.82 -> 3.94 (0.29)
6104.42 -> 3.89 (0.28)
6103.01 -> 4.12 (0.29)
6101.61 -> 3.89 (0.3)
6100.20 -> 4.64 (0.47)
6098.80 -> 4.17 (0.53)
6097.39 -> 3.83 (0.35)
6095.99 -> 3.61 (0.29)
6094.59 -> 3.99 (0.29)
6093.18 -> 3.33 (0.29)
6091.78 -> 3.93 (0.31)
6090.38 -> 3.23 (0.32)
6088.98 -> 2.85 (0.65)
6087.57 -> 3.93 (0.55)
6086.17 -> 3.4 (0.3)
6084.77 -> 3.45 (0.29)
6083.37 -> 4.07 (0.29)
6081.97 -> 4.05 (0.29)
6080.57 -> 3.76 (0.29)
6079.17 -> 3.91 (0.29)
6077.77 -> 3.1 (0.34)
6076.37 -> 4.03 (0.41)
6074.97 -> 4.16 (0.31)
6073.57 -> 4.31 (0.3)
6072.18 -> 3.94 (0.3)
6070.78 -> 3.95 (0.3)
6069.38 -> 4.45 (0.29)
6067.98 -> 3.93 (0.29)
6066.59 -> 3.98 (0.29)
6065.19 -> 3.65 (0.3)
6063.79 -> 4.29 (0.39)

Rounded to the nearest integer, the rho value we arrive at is 0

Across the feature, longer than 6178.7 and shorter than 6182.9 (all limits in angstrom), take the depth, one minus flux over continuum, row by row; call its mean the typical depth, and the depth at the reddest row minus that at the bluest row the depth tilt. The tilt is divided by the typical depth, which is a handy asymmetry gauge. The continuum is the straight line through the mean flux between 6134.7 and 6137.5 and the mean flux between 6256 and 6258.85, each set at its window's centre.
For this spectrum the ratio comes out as 0.6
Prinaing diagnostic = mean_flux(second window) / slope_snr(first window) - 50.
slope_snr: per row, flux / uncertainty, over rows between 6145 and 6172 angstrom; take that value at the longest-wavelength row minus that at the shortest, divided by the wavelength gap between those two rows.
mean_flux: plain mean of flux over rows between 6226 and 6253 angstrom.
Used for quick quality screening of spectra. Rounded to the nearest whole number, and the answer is -73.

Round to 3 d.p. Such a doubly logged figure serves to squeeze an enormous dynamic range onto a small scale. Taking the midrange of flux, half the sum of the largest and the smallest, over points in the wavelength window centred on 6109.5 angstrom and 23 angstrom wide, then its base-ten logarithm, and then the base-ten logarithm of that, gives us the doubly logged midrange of -0.216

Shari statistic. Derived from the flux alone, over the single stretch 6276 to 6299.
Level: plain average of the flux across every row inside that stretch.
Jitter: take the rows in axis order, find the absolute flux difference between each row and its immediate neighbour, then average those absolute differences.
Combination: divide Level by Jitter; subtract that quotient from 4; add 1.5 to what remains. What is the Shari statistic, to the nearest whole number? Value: -13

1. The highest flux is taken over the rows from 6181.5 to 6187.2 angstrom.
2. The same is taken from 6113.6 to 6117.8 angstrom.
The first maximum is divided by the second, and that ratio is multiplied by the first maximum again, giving 4.4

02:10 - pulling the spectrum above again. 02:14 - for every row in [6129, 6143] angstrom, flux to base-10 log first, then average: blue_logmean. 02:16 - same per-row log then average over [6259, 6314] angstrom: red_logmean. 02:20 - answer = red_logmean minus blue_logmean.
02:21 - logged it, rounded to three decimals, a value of -0.011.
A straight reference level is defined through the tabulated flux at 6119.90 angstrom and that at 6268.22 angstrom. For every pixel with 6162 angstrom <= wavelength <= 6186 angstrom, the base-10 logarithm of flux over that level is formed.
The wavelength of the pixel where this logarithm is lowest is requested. 6165.16 angstrom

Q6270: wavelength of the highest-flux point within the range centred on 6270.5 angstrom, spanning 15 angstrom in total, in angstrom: 6265.33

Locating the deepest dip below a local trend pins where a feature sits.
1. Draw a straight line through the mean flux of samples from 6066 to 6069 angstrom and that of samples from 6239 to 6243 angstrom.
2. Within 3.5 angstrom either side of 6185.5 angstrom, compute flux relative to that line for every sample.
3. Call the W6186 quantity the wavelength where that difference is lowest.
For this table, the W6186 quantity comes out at 6182.22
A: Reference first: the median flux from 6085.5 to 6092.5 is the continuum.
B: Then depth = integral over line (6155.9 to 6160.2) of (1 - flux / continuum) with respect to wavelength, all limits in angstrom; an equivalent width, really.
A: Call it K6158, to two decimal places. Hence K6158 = -0.23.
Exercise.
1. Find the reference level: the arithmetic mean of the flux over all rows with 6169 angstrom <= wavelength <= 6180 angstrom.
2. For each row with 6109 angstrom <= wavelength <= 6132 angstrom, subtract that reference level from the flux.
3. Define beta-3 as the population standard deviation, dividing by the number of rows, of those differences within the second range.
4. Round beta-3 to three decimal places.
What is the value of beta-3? 0.302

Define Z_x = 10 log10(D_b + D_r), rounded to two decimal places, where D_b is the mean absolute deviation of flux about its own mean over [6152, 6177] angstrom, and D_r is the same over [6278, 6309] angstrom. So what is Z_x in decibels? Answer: -3.24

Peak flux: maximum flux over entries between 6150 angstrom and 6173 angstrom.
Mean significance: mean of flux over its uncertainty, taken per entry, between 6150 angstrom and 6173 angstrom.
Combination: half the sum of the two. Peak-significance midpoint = 7.9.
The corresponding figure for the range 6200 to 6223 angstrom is 8.9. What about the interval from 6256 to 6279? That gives 8.4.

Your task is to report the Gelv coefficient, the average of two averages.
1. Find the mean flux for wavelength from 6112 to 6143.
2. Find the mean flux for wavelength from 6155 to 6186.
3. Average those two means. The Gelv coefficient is 3.77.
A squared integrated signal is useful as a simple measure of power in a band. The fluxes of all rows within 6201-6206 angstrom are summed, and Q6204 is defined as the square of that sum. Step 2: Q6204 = 121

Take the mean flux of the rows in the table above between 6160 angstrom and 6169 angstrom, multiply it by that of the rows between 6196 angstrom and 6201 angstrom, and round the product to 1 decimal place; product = 13.5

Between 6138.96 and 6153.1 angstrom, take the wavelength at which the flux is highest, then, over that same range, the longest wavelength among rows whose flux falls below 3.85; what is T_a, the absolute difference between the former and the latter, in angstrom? 2.8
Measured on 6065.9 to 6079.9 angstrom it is 8.4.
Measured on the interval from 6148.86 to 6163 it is 12.8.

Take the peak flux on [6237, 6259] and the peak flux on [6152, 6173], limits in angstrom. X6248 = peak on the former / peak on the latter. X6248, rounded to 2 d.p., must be 1.00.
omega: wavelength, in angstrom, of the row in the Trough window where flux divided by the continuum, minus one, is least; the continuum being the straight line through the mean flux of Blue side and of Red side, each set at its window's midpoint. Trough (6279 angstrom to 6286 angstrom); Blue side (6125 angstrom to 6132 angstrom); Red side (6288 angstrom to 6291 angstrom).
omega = 6284.12 angstrom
